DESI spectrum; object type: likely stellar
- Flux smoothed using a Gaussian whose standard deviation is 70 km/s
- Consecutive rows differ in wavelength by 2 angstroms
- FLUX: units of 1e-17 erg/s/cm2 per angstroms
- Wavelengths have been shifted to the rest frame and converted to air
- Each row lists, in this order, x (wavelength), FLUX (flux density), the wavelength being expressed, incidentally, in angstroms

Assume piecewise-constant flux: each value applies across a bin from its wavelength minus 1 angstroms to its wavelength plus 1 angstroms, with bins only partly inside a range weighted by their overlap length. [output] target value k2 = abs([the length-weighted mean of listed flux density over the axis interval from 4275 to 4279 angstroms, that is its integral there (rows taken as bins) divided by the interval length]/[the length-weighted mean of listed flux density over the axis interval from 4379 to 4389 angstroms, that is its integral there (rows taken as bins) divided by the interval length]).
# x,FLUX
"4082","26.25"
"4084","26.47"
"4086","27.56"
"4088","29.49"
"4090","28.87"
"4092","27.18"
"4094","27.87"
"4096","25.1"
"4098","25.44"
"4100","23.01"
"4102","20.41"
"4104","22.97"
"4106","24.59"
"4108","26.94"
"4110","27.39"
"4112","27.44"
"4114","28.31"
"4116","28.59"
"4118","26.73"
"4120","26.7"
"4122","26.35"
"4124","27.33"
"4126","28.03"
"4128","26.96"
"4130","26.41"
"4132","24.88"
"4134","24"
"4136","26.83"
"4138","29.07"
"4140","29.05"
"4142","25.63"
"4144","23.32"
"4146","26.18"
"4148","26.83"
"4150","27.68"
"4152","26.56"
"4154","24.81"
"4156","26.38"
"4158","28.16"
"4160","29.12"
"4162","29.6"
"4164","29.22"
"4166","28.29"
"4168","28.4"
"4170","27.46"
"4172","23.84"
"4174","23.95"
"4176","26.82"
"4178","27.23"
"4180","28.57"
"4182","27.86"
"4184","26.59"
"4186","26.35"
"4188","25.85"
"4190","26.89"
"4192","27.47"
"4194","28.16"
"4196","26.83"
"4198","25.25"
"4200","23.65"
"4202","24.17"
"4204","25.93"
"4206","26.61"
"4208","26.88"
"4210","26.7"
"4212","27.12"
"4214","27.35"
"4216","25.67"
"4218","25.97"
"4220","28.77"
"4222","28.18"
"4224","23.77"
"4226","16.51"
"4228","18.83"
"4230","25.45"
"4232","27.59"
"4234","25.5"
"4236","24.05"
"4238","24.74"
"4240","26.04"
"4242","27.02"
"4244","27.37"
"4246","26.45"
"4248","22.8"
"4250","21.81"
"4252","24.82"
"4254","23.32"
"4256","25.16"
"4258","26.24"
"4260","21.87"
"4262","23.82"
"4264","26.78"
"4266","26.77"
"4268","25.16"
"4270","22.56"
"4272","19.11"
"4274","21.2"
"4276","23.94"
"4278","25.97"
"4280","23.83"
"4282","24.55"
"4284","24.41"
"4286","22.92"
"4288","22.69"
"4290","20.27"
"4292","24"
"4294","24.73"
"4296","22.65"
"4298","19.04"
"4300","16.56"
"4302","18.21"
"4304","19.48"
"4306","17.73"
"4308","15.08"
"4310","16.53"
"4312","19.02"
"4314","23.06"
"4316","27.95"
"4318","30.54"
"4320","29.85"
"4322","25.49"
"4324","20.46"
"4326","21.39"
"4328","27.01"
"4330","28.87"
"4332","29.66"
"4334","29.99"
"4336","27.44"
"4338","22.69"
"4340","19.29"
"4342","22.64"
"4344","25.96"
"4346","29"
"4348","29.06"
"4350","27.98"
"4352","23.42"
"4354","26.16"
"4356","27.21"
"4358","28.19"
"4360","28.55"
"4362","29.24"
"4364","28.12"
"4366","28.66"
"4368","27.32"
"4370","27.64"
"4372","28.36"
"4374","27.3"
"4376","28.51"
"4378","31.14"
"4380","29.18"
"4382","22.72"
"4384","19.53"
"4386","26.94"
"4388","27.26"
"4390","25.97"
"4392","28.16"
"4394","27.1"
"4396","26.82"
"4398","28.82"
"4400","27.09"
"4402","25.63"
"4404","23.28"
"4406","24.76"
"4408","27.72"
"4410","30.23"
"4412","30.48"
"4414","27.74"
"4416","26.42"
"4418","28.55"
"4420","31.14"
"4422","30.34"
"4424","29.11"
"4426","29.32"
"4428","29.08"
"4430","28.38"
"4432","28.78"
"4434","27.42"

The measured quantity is 0.99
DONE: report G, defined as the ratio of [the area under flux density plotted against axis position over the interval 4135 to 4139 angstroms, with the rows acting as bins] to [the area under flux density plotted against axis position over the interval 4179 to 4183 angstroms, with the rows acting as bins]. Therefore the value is 0.99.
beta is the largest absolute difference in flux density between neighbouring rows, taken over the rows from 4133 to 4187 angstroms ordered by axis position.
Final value 3.6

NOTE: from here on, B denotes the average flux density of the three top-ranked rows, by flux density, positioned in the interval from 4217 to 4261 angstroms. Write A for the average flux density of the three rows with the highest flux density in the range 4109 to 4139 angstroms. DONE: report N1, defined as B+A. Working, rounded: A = 28.7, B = 28.2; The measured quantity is 56.8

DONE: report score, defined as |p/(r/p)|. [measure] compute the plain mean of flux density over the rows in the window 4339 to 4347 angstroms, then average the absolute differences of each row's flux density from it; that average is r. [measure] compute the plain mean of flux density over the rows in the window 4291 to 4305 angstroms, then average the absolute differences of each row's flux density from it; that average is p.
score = 2.2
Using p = 2.7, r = 3.26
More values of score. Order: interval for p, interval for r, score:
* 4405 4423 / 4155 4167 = 3.5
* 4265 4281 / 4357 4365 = 10.4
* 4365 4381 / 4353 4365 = 0.9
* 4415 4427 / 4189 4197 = 2.6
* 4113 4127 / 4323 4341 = 0.1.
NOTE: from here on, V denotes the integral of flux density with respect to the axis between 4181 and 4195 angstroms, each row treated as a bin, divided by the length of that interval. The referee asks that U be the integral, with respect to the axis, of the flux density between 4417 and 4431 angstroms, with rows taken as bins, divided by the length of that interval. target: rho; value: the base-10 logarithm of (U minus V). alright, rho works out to 0.38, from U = 29.4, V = 27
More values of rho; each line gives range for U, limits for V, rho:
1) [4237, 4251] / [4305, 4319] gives 0.58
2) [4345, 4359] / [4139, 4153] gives -0.08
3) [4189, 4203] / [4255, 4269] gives -0.02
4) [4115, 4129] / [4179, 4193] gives -0.80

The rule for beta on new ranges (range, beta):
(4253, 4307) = 4.4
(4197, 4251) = 7.3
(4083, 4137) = 2.8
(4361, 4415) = 7.4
